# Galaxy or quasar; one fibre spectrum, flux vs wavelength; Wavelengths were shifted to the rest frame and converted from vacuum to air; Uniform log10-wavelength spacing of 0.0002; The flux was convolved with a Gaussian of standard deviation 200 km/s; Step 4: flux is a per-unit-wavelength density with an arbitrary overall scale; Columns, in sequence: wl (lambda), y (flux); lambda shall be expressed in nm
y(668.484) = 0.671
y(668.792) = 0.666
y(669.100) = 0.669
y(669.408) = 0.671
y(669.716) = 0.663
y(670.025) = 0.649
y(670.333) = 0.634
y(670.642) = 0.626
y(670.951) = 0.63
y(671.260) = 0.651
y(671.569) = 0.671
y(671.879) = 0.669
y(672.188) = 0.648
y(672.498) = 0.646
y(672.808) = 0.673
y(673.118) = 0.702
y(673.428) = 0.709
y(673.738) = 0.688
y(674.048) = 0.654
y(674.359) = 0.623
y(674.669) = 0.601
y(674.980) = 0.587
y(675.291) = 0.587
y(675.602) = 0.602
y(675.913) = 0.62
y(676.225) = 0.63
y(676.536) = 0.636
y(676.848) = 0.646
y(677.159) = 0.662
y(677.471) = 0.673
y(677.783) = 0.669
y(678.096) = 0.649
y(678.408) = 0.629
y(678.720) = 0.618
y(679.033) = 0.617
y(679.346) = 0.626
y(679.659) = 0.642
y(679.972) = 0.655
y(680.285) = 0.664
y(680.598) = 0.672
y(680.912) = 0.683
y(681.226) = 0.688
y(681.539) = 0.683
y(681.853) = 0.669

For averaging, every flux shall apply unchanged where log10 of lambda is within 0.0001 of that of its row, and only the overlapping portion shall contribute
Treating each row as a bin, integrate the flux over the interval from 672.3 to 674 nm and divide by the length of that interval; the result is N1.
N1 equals 0.681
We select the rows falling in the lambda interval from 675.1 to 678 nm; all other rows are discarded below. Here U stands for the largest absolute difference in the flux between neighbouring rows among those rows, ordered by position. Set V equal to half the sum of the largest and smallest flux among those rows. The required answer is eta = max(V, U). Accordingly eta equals 0.630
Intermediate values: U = 0.0180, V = 0.630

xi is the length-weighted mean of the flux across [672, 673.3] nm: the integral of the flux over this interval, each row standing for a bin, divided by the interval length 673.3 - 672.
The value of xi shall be 0.668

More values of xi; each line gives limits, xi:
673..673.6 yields 0.706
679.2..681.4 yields 0.662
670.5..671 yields 0.628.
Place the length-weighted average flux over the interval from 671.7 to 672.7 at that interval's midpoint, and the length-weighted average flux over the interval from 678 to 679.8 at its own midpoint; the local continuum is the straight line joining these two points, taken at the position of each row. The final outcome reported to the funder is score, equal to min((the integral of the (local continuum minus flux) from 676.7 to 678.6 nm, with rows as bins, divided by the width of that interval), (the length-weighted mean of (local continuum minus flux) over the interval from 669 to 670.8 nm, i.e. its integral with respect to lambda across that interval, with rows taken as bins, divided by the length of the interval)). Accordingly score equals -0.020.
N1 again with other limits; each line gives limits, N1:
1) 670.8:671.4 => 0.640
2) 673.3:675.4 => 0.636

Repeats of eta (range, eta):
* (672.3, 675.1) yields 0.648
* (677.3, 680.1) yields 0.645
